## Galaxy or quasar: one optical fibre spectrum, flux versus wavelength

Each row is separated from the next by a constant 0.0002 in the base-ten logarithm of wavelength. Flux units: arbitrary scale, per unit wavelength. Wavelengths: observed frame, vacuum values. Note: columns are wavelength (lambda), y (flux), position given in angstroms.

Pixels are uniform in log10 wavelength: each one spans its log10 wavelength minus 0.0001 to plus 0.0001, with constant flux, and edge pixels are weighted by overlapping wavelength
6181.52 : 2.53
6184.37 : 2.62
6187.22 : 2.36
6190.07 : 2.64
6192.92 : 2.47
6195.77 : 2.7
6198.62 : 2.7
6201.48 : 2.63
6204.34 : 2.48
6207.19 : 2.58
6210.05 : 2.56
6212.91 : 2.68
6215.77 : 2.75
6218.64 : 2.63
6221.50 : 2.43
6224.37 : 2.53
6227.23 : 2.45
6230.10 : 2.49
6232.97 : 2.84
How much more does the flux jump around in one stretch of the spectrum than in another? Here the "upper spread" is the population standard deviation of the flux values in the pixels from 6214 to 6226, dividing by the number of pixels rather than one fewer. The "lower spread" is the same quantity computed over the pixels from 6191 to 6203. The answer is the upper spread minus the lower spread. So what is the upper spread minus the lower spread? 0.025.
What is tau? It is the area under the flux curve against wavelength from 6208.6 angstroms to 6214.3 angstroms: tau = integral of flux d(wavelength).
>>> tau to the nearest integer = 15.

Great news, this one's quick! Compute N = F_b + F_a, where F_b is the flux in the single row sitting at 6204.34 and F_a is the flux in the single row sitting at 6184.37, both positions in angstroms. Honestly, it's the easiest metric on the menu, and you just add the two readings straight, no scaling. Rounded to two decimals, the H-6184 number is 5.10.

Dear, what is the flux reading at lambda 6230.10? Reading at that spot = 2.49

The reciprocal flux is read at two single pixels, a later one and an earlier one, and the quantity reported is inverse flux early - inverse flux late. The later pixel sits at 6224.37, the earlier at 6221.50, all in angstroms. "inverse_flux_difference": 0.016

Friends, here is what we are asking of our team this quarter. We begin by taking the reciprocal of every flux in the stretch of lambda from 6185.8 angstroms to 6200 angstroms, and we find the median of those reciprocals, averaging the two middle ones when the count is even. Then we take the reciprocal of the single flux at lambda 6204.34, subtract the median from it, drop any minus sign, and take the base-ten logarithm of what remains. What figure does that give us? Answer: -1.61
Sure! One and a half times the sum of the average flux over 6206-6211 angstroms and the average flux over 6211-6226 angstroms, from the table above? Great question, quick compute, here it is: 7.76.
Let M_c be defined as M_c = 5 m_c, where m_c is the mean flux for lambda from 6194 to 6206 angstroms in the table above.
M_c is 13.1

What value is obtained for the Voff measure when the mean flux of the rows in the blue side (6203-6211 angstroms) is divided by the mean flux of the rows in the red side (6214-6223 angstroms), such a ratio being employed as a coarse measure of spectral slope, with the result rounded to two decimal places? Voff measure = 0.98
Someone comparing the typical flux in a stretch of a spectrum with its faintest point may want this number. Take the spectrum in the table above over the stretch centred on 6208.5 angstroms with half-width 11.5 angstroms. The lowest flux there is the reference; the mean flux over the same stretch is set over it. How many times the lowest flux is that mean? 1.059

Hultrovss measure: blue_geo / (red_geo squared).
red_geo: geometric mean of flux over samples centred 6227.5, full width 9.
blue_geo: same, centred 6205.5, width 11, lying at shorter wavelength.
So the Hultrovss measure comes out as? 0.413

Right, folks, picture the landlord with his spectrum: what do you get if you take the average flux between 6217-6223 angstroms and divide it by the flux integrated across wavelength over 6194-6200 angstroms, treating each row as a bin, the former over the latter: 0.16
